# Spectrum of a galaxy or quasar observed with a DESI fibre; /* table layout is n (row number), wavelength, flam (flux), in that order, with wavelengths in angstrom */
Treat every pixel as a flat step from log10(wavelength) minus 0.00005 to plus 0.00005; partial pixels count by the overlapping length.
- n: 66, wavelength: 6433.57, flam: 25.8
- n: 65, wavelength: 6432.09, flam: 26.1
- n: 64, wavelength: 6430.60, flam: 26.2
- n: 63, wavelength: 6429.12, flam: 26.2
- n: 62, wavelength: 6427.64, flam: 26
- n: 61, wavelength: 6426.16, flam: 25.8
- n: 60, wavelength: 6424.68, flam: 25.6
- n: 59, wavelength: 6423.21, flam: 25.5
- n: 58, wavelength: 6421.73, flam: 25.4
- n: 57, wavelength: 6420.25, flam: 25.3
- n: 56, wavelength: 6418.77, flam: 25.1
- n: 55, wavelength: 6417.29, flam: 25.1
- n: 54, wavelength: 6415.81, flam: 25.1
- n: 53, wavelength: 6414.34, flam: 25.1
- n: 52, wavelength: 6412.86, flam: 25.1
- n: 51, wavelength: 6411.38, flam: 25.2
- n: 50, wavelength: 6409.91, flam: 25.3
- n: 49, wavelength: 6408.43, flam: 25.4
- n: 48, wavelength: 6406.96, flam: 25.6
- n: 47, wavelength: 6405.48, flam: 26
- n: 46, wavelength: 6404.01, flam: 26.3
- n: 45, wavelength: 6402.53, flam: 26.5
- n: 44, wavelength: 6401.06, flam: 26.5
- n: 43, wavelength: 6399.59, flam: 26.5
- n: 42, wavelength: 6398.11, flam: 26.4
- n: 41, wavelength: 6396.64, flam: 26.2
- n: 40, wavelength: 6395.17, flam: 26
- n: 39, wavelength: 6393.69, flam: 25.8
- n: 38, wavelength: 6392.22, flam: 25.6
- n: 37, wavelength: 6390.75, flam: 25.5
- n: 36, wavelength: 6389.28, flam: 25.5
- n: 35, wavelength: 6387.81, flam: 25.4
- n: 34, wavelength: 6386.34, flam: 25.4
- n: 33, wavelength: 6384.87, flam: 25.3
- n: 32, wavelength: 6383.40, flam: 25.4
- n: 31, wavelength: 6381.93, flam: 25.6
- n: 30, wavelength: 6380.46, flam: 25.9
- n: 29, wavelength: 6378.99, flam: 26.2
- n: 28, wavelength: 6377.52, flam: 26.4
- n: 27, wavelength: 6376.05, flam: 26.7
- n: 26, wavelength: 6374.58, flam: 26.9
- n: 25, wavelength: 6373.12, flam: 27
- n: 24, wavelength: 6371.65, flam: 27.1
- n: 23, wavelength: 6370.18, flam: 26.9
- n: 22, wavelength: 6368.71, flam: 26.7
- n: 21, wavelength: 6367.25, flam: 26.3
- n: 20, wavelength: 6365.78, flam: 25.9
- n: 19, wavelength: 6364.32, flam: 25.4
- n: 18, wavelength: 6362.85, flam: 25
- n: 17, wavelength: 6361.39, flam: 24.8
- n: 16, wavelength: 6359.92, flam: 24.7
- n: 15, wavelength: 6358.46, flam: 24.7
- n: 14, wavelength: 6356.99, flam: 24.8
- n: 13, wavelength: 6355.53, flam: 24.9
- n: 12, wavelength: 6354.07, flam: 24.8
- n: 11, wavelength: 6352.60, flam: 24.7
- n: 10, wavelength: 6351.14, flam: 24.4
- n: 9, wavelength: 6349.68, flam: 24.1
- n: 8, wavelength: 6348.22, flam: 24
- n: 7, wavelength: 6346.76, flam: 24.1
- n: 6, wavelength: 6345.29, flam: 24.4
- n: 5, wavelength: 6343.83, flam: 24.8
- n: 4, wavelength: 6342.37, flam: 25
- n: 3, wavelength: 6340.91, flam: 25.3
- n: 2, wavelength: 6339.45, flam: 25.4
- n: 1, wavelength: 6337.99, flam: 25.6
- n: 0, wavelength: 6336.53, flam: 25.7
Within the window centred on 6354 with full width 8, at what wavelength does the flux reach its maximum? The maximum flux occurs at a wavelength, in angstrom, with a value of 6355.53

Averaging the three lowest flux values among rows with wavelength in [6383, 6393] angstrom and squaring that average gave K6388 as 643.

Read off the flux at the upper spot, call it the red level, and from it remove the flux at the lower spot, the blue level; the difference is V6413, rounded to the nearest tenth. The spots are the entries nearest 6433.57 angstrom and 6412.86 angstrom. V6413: 0.7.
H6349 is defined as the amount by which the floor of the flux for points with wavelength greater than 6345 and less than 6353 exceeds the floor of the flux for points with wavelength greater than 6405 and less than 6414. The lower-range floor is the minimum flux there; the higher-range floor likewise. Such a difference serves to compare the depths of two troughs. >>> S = -1.10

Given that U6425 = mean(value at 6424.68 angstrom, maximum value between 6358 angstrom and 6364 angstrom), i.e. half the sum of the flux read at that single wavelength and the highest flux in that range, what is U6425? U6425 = 25.3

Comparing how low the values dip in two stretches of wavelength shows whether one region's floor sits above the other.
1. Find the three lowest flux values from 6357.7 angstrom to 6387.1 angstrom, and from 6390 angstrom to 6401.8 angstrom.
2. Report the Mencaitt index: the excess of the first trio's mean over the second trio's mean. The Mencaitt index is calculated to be -0.9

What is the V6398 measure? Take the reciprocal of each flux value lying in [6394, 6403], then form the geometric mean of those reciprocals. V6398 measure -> 0.0380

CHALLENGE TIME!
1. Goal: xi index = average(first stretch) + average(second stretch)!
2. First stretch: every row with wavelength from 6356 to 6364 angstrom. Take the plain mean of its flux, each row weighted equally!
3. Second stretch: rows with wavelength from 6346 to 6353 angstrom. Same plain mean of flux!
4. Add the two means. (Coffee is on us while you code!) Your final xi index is 49.1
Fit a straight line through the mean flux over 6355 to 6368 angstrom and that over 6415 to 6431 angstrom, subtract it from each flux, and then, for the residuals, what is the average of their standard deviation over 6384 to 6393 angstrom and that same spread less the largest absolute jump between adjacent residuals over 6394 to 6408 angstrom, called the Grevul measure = -0.12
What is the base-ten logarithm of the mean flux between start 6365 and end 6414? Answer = 1.415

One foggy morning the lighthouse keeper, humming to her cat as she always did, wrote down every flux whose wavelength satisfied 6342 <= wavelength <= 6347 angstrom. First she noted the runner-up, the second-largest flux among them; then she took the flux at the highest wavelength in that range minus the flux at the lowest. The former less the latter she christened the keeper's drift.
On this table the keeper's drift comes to 25.7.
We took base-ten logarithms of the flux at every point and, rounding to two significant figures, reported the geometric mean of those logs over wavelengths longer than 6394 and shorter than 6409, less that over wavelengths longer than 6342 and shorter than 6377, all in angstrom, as 0.014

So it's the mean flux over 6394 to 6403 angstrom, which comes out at 26.3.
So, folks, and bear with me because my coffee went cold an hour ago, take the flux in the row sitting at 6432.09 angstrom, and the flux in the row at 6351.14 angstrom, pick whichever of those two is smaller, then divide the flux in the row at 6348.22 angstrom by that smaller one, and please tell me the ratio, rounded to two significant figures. 0.98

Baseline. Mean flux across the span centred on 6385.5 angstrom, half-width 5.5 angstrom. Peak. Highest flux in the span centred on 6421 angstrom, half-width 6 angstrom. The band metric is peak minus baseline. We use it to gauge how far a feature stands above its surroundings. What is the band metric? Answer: 0.30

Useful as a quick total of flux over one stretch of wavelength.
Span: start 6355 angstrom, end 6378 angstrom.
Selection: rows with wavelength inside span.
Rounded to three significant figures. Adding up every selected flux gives 414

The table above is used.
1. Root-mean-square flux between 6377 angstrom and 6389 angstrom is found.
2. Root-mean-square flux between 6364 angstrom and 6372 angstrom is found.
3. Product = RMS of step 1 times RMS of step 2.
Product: 678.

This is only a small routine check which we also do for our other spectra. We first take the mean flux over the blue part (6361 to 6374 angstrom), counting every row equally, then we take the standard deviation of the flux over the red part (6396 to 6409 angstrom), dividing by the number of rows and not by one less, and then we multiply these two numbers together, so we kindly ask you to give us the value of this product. 10.1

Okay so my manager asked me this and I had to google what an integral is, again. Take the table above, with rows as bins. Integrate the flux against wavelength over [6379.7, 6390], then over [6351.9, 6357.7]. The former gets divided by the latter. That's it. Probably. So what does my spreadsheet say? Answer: 1.8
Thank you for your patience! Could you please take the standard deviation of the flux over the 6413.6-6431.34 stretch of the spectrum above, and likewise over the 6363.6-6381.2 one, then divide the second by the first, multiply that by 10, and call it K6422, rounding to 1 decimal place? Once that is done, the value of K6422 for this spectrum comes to 12.3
